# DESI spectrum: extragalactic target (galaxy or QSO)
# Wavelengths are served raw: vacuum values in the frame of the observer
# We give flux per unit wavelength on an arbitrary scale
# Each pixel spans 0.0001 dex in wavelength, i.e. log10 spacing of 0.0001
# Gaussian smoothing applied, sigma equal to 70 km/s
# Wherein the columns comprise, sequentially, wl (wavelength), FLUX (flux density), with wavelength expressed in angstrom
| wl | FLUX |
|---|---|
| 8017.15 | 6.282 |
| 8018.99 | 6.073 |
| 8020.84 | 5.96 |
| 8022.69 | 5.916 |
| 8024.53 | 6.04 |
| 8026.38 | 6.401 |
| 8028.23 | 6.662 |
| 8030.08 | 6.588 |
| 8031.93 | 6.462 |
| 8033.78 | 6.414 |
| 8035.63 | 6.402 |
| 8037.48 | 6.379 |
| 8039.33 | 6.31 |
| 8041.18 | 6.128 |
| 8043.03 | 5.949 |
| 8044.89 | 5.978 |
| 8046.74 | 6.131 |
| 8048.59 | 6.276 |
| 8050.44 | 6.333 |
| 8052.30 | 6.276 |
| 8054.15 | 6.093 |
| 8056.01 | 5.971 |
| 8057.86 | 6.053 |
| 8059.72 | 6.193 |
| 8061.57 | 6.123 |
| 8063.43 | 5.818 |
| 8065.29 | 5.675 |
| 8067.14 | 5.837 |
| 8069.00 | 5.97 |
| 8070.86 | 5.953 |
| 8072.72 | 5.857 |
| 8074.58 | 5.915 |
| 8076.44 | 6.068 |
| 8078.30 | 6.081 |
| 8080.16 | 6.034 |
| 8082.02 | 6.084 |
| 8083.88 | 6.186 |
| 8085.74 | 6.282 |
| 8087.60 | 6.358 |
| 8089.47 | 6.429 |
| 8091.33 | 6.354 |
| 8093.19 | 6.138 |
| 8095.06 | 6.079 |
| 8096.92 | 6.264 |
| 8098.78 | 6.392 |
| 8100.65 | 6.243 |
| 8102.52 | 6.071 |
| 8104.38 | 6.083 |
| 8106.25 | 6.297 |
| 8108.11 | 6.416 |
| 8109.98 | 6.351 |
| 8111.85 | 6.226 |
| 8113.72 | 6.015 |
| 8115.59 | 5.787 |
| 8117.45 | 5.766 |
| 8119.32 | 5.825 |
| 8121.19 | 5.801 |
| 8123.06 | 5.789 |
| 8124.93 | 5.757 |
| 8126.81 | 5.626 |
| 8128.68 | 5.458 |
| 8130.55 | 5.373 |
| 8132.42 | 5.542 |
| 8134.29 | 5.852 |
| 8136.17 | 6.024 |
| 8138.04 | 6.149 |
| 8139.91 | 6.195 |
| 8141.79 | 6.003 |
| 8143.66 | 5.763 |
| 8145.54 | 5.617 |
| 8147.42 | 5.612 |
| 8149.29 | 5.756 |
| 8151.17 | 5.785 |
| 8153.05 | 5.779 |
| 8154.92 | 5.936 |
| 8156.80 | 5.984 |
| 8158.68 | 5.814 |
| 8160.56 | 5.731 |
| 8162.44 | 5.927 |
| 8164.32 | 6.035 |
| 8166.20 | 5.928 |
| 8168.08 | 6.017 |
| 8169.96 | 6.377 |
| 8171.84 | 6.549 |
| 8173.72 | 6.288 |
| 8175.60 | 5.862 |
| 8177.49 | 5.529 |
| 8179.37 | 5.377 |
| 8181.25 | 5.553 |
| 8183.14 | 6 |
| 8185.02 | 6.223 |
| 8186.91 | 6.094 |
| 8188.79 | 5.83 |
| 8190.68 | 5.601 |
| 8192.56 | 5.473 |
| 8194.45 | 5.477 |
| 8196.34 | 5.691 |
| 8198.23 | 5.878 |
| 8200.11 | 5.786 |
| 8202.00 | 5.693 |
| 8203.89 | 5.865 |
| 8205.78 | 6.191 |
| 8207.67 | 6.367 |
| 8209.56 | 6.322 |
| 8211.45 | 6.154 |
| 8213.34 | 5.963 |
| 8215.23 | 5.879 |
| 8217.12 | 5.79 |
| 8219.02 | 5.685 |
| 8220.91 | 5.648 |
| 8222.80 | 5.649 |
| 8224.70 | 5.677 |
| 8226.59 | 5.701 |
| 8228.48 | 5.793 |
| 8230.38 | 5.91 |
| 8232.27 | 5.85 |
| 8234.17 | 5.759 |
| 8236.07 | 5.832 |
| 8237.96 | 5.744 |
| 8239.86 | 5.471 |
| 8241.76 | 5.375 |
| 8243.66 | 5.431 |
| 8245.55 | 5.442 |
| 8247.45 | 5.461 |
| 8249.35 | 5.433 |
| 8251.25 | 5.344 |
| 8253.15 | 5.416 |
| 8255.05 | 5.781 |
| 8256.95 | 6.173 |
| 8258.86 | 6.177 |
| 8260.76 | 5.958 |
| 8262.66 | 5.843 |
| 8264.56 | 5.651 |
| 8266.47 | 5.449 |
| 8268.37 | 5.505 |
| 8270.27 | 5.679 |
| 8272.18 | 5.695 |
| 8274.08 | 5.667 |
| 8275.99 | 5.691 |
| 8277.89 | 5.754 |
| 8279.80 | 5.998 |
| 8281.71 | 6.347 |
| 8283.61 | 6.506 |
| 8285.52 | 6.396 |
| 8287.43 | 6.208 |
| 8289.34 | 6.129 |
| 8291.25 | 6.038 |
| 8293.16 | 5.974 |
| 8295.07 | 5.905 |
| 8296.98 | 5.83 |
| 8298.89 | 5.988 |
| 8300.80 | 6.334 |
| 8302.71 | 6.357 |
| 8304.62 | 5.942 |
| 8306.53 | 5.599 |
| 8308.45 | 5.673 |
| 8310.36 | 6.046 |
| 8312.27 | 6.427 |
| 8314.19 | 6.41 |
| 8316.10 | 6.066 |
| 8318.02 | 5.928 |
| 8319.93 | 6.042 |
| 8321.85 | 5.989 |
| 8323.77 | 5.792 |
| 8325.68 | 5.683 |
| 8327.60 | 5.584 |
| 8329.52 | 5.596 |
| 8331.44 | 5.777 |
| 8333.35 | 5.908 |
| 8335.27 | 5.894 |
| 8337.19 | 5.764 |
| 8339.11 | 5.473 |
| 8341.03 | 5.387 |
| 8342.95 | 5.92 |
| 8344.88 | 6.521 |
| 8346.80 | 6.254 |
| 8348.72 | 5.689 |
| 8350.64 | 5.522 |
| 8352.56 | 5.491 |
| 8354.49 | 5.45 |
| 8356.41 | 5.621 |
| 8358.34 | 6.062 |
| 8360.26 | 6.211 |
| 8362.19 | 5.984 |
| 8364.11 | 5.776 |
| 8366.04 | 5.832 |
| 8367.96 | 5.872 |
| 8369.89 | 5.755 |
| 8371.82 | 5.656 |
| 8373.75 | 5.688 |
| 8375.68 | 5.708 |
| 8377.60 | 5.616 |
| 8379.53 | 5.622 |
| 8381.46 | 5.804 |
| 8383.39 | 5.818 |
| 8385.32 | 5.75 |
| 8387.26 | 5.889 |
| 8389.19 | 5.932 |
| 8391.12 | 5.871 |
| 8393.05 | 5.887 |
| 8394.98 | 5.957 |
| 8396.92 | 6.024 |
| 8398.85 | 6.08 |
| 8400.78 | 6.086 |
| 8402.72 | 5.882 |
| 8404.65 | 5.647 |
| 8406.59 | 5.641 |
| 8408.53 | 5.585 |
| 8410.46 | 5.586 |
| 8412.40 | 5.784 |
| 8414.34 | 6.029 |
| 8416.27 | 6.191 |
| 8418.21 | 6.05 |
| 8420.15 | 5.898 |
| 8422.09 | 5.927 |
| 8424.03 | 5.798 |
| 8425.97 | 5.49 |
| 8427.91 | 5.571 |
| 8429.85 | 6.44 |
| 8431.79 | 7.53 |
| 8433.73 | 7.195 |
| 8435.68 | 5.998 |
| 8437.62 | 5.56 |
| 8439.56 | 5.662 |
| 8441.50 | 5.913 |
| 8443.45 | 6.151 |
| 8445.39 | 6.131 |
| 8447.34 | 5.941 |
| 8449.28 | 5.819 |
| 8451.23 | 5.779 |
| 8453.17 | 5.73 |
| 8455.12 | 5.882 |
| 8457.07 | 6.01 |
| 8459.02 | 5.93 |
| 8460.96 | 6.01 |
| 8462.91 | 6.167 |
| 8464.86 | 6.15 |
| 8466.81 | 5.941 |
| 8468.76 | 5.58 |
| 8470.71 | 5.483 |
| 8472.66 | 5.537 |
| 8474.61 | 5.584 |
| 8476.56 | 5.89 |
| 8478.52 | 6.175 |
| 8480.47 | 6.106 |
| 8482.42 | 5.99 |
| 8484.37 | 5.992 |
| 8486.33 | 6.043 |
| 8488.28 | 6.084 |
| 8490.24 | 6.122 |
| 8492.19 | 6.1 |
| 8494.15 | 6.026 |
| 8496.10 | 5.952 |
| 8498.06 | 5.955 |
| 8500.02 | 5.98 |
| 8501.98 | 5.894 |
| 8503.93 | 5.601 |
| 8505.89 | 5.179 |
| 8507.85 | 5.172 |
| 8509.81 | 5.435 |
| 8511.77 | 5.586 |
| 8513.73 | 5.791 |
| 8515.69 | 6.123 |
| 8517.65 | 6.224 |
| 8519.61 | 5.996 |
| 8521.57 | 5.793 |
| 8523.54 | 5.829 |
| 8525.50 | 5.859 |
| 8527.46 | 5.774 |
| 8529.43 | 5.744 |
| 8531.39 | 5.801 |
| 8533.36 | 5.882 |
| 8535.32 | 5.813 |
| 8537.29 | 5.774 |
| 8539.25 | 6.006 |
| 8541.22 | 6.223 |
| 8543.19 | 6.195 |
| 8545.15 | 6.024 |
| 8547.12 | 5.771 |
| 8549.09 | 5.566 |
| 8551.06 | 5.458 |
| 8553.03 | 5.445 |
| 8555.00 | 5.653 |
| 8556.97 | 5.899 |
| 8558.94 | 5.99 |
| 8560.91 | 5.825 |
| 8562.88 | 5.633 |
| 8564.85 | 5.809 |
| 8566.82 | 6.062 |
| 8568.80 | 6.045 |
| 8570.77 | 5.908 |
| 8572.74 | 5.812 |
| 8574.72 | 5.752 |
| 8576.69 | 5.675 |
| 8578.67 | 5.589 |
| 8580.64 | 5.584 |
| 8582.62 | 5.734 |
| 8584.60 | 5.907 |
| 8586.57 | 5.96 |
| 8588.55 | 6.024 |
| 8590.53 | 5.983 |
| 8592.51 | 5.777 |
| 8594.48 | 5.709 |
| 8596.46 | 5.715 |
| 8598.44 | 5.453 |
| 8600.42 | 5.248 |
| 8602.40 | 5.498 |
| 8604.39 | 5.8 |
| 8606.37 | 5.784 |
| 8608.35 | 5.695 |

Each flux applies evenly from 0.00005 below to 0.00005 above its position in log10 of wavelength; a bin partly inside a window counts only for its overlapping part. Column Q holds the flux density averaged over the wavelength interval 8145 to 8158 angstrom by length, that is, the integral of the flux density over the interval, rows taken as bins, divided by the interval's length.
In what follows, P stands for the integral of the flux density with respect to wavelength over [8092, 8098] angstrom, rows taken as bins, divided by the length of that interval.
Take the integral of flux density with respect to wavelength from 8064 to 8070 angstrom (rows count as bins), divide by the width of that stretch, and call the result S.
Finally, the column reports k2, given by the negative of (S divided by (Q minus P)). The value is 15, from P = 6.18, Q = 5.79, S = 5.8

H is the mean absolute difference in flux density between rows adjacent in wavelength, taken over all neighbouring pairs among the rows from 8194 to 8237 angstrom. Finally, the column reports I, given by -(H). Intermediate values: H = 0.11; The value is -0.11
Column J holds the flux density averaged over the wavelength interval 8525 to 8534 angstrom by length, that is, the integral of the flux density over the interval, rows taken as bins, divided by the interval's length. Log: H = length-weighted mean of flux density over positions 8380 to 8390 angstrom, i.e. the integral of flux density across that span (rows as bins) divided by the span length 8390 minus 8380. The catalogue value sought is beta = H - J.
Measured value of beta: 0.0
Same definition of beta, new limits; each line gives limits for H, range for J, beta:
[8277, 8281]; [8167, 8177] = -0.3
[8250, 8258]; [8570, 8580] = -0.1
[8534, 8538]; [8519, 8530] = 0.0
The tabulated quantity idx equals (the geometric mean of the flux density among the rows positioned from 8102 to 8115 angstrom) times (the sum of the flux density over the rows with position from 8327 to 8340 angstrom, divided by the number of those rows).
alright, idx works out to 35.5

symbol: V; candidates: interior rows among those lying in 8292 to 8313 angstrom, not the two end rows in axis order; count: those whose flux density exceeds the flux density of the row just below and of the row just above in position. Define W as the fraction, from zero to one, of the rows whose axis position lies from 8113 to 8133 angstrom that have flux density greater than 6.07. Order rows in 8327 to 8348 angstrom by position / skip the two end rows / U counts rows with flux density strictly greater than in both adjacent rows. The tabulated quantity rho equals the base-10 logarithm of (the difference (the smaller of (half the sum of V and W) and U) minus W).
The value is -0.301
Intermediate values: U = 2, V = 1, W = 0.00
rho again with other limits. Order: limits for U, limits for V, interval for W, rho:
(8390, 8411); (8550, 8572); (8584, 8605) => 0.000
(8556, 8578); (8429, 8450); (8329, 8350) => -0.041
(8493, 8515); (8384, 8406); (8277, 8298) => -0.263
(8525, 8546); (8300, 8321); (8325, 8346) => -0.020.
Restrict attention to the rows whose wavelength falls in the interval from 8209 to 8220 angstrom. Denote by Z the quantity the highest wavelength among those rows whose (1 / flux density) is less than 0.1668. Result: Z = 8211.45 angstrom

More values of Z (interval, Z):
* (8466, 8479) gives 8478.52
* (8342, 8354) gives 8346.80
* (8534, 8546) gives 8545.15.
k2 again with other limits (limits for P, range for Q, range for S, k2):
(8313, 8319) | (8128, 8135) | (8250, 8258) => 10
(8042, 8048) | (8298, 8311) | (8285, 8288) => 144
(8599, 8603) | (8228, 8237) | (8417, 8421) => -13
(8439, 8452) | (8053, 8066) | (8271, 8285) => -78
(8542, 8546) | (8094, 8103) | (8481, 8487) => -70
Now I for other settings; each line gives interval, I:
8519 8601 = -0.12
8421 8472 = -0.27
